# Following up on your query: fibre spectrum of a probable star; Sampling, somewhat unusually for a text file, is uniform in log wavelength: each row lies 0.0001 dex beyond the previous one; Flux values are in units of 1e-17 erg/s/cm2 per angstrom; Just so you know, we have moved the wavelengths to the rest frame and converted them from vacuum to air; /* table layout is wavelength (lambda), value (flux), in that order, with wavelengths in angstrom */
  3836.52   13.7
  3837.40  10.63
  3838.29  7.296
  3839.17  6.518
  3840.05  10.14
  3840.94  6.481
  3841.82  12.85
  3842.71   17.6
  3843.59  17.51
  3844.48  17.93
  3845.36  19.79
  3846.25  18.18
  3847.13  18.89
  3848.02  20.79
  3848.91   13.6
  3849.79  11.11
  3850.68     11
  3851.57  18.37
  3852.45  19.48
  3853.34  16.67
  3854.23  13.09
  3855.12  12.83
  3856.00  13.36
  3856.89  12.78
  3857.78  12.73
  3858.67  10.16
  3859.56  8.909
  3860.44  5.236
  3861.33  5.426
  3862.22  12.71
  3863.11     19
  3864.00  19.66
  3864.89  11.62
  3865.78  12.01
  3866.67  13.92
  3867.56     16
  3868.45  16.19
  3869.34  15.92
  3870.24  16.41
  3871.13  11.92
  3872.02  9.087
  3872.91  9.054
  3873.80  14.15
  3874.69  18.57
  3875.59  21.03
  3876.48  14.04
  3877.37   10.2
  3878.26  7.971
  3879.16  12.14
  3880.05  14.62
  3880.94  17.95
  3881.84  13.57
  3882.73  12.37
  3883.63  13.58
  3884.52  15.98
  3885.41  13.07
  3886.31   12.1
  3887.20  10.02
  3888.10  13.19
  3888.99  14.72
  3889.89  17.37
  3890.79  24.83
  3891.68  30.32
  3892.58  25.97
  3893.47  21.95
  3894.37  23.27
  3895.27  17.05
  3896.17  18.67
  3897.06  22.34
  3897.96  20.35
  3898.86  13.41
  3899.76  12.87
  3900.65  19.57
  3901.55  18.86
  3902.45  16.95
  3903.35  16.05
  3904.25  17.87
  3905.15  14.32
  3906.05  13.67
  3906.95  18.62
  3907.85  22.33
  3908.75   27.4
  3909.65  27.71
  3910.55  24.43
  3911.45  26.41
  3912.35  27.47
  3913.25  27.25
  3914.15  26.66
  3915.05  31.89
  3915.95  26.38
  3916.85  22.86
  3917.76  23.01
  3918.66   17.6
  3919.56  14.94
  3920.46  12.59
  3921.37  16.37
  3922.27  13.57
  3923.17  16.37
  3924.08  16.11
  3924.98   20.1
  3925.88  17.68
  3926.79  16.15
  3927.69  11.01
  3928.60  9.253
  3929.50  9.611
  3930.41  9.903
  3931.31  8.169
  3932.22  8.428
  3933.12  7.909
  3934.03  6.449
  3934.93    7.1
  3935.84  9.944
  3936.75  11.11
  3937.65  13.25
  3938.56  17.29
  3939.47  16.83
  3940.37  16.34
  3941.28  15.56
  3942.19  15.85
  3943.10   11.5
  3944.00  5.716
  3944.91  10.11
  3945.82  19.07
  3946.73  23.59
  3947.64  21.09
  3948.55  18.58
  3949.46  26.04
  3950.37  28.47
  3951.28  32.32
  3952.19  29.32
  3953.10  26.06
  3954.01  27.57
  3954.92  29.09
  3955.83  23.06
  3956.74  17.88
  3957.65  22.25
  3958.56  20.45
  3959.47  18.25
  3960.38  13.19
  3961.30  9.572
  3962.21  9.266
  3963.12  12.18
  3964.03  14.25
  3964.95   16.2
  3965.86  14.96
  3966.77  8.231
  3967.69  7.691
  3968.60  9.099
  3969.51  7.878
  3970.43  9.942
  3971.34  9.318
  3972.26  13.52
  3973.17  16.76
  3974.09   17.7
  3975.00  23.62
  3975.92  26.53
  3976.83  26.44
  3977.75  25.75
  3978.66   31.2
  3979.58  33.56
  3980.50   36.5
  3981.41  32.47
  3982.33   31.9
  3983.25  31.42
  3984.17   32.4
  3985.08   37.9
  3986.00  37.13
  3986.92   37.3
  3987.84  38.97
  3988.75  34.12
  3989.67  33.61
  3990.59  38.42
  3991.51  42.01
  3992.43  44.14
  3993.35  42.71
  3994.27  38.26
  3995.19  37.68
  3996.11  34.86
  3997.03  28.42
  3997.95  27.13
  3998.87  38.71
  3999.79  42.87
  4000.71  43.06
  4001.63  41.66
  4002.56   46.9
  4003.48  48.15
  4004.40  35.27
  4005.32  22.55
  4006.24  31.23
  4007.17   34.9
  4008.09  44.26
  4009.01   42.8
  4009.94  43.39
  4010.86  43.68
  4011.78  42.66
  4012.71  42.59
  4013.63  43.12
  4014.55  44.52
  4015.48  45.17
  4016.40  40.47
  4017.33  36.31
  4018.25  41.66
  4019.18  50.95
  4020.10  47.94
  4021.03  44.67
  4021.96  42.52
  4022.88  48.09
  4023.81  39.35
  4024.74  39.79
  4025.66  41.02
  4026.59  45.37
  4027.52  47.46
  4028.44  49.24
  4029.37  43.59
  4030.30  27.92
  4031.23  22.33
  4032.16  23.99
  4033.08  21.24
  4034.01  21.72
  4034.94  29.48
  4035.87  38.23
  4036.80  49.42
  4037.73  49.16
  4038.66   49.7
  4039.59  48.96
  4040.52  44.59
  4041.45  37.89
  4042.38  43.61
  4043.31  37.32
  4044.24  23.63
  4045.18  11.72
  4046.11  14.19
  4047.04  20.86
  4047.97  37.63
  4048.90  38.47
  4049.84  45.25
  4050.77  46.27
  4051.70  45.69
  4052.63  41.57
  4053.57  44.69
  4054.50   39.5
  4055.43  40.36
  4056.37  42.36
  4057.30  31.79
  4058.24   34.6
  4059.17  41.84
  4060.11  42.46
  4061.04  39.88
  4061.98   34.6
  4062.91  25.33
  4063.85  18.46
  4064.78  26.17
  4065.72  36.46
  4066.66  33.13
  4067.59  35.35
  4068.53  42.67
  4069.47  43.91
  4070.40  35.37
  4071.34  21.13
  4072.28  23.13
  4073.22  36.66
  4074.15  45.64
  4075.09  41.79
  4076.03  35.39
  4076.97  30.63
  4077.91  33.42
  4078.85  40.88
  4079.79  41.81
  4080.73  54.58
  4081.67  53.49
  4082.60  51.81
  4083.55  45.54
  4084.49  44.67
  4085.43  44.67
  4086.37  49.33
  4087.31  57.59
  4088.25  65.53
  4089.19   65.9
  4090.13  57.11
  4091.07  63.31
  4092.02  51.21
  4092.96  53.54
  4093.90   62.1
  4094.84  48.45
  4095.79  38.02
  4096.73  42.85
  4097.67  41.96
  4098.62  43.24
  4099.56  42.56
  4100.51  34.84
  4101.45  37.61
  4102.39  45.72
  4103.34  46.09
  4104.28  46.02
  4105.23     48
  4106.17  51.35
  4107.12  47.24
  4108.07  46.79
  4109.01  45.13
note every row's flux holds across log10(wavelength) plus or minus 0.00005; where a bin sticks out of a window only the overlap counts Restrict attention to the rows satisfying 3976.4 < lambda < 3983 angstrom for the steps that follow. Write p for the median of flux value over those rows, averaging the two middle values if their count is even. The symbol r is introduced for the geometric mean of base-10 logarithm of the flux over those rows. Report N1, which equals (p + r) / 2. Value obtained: 17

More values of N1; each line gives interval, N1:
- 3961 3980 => 8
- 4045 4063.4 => 21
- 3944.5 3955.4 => 14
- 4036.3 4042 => 25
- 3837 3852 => 7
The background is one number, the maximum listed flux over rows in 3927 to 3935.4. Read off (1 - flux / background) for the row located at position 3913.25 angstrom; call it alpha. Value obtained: -1.5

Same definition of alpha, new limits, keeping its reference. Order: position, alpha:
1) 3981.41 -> -1.9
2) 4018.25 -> -2.8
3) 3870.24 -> -0.5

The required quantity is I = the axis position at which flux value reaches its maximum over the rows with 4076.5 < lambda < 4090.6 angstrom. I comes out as 4089.19 angstrom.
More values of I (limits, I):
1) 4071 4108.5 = 4089.19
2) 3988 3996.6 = 3992.43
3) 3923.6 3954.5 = 3951.28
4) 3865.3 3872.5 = 3870.24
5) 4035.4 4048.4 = 4038.66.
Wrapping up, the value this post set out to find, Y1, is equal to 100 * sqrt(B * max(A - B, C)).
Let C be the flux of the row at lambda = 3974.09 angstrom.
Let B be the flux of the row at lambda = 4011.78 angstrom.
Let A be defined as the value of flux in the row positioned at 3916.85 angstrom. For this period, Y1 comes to 2748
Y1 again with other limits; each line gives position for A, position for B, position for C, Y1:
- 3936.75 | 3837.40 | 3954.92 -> 1758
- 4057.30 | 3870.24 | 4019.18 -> 2892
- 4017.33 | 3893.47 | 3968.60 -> 1775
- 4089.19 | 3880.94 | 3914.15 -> 2934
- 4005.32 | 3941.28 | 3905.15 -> 1493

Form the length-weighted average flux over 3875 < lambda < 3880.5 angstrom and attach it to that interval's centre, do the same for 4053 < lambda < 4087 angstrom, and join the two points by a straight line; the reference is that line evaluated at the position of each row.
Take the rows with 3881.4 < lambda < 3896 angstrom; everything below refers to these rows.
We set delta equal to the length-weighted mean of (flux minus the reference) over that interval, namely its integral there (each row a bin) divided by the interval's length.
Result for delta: 2.6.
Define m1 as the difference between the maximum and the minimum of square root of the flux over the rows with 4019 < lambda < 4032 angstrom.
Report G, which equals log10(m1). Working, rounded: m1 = 2.41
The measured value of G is 0.38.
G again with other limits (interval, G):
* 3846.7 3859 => 0.14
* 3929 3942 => 0.21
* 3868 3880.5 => 0.25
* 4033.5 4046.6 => 0.56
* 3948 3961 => 0.31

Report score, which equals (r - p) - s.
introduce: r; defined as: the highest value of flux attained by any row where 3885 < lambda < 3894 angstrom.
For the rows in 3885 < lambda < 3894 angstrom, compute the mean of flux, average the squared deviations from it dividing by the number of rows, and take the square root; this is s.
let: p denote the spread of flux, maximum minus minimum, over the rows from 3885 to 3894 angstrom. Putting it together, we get 3.4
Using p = 20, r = 30.32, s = 7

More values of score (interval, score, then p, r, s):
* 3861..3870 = 1.5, 14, 19.66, 4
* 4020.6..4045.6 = 1.0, 38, 49.7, 11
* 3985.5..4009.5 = 16.5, 26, 48.15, 6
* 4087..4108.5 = 26.1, 31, 65.9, 9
